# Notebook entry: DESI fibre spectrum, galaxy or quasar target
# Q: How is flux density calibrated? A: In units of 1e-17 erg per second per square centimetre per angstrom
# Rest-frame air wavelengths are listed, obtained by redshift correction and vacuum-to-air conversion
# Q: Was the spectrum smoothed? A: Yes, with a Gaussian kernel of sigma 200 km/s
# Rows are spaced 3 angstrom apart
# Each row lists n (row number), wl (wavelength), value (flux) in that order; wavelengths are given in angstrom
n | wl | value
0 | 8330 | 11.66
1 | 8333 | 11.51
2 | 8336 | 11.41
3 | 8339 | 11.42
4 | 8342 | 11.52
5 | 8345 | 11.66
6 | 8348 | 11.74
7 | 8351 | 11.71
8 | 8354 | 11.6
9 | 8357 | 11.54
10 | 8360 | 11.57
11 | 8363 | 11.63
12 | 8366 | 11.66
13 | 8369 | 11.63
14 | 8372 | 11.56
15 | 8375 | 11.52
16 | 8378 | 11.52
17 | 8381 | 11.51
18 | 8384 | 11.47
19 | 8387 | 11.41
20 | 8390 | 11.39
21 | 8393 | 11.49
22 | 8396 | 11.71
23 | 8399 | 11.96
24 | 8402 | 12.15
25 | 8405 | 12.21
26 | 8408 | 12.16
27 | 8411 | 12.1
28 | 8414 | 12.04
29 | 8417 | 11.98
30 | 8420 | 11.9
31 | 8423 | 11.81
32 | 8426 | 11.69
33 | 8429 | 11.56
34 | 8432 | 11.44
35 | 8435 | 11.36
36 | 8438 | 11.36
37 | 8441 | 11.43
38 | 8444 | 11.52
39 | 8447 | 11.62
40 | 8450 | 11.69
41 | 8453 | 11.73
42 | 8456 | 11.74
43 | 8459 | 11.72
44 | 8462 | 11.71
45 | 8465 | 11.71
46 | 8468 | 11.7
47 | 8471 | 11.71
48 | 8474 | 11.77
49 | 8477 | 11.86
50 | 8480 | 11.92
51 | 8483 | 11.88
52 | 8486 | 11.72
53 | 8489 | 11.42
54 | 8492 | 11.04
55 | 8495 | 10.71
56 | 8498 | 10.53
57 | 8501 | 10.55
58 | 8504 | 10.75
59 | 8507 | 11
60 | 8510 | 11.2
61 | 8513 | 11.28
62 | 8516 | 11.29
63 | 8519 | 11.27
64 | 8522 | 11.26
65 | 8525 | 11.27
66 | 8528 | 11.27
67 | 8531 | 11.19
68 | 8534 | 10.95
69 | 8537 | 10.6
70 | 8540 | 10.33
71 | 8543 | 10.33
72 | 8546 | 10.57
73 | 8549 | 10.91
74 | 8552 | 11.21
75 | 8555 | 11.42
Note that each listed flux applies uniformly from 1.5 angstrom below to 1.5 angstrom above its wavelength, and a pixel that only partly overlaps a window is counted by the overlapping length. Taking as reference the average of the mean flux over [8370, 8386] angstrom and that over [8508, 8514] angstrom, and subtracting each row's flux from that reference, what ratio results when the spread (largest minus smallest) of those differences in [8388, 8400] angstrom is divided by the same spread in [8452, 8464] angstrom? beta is 19.0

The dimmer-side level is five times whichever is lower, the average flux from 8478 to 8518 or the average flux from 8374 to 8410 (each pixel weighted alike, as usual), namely 55.9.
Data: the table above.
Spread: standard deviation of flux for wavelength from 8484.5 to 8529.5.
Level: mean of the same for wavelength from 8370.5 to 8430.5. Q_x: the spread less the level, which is -11.4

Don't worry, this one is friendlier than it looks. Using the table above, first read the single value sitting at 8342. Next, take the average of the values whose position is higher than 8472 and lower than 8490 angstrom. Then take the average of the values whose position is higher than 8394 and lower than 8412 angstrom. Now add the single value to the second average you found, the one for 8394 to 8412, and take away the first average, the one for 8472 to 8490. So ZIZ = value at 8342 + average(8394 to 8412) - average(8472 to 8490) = 11.8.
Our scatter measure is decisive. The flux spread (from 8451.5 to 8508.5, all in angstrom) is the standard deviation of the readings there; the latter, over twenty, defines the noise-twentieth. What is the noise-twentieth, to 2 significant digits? 0.024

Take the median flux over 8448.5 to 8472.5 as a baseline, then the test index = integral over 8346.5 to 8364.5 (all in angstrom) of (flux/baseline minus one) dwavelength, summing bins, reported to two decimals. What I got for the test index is -0.12 angstrom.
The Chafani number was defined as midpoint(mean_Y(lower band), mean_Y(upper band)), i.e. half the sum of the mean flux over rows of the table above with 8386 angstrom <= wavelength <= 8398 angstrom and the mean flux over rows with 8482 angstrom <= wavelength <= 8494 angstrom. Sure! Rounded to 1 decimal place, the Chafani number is 11.5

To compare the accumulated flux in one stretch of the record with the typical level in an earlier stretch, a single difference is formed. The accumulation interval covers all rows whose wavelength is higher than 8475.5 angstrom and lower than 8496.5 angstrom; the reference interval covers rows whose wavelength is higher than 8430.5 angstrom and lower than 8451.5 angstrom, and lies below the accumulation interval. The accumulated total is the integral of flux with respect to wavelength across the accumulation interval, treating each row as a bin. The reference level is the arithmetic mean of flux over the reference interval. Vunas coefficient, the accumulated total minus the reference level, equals 230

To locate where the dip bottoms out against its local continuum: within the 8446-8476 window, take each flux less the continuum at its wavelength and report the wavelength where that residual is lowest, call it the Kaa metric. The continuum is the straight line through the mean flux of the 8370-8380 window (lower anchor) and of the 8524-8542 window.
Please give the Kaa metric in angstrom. 8447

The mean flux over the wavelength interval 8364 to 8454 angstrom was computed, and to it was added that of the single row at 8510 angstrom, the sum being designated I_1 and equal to 22.9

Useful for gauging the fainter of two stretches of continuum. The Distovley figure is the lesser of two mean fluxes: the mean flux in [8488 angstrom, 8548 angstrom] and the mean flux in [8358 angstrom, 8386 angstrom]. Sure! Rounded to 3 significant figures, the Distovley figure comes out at 10.9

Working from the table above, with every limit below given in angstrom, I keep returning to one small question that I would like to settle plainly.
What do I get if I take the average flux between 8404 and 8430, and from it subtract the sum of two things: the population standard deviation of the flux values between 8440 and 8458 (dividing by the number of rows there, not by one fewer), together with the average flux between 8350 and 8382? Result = 0.24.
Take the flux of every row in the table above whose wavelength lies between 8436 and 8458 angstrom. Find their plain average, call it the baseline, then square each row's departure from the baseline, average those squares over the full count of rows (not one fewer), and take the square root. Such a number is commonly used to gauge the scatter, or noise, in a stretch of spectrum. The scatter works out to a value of 0.14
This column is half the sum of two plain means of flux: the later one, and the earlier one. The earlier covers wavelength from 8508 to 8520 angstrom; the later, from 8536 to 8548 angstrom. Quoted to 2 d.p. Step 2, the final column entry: 10.86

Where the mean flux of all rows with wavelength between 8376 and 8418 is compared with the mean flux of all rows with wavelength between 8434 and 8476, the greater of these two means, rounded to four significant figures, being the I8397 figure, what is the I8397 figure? 11.79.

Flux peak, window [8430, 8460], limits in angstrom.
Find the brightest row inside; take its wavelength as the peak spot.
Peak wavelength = 8456 angstrom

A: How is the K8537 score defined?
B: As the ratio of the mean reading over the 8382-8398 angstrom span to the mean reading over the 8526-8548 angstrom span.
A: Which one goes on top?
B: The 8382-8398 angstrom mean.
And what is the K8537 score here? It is 1.07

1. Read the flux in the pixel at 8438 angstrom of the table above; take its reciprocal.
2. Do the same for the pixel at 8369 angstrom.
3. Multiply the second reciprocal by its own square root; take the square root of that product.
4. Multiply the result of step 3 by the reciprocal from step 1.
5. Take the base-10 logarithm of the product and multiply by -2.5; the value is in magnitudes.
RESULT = 4.64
